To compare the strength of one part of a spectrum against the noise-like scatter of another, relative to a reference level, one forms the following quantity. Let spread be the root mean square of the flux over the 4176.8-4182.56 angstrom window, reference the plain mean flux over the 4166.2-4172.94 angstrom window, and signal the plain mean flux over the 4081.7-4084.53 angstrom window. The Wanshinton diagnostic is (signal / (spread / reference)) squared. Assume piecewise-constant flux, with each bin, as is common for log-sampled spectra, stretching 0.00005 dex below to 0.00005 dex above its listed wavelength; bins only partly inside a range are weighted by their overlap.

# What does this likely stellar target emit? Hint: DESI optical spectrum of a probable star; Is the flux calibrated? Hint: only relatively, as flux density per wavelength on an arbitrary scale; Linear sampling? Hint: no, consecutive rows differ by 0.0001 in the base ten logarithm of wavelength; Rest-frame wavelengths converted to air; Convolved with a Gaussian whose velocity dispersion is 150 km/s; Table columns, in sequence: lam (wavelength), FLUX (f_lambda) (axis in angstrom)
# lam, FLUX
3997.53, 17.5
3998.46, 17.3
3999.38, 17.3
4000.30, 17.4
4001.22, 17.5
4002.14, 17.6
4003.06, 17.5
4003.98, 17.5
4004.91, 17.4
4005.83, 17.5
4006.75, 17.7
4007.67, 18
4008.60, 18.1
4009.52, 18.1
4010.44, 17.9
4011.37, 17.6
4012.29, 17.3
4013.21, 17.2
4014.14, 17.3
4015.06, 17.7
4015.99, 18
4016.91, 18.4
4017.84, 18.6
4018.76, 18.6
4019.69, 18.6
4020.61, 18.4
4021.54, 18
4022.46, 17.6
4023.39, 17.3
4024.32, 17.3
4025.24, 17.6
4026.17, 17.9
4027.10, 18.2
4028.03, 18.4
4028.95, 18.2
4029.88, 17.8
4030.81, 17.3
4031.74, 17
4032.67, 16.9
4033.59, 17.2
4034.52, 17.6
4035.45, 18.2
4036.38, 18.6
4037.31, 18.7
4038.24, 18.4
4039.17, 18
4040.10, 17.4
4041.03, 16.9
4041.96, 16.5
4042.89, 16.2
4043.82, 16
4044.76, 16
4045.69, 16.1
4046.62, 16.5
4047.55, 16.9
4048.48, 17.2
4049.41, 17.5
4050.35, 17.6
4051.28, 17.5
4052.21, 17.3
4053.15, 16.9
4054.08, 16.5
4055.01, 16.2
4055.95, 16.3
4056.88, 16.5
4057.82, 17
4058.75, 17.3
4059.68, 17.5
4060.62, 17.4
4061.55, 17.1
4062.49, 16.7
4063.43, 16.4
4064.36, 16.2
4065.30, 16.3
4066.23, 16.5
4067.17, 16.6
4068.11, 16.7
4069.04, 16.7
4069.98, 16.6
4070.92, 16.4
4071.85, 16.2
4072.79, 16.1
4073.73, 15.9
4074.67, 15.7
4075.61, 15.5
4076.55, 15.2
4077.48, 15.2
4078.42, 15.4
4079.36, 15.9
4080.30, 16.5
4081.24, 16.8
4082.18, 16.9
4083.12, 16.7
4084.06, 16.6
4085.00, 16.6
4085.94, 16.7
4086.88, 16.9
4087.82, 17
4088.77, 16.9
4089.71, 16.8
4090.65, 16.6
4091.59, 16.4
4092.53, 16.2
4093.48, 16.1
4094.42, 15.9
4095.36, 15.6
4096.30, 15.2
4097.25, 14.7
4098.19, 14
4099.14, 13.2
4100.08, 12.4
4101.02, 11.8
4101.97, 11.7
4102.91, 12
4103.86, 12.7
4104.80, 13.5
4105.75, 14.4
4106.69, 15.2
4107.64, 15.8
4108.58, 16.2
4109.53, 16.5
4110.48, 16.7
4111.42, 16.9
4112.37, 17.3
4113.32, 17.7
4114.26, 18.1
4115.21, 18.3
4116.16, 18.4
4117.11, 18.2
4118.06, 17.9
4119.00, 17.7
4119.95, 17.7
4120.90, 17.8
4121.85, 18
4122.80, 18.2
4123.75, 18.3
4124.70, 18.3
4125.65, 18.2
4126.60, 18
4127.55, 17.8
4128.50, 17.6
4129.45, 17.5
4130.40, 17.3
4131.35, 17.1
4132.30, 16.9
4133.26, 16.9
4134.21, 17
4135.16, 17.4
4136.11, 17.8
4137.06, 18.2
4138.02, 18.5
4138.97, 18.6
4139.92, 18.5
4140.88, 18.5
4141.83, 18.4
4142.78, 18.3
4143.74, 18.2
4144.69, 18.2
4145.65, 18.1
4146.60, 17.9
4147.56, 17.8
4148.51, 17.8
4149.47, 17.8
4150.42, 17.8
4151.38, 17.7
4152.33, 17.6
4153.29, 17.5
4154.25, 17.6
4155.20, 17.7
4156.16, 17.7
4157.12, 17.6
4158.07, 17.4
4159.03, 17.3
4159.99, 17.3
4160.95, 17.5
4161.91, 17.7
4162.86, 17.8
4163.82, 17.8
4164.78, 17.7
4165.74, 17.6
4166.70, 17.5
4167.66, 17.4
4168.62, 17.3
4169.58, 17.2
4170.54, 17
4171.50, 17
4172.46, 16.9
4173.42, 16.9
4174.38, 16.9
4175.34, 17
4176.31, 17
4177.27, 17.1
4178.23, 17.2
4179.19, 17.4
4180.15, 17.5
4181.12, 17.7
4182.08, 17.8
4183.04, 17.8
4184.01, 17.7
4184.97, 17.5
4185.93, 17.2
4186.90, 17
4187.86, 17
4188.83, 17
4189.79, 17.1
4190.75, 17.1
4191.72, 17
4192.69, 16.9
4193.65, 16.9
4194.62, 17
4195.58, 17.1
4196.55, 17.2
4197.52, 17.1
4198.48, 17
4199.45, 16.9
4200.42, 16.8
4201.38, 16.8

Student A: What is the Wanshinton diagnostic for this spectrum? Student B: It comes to 272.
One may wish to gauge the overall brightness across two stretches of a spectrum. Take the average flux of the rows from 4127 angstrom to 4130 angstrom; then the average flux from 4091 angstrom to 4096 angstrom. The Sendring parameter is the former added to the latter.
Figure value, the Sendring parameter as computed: 33.7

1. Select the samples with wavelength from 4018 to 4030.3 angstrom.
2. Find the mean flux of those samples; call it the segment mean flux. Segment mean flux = 18.0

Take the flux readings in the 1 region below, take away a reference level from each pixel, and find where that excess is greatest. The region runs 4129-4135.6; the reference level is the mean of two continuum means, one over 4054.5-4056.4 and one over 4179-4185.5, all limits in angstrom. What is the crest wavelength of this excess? 4129.45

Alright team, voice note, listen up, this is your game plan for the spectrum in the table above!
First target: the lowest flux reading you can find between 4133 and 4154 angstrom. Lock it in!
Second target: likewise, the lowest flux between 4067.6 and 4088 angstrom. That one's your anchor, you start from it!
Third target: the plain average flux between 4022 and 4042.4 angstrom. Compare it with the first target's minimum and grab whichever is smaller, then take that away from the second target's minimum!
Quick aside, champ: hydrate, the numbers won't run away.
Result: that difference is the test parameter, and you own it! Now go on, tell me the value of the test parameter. -1.7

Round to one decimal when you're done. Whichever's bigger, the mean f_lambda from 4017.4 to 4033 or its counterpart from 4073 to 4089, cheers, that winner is 17.9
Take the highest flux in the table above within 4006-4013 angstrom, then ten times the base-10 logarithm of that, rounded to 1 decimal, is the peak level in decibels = 12.6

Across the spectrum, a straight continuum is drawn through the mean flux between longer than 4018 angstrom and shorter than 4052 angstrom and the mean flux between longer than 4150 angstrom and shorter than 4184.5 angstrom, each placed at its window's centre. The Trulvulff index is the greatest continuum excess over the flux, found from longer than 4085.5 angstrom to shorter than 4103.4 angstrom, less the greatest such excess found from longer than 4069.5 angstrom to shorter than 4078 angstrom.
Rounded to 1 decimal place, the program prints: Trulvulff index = 3.5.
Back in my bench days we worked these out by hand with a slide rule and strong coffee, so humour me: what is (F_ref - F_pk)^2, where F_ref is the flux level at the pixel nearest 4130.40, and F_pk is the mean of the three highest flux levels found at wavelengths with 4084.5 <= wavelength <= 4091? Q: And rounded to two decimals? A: 0.13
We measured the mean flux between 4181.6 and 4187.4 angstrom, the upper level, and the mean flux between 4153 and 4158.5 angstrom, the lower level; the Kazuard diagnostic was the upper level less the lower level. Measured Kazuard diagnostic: -0.1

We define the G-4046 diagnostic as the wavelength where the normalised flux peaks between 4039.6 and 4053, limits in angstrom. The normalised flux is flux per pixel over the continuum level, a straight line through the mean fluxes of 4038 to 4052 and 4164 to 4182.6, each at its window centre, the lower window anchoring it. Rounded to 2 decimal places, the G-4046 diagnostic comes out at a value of 4050.35 angstrom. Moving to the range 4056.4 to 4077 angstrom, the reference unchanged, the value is 4059.68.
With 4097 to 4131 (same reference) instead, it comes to 4116.16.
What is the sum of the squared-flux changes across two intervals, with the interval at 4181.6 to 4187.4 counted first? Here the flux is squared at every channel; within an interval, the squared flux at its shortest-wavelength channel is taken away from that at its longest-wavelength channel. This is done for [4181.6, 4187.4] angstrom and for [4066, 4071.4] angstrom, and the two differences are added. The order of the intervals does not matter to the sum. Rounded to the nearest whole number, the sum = -31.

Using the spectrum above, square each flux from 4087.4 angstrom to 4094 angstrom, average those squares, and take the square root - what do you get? 16.6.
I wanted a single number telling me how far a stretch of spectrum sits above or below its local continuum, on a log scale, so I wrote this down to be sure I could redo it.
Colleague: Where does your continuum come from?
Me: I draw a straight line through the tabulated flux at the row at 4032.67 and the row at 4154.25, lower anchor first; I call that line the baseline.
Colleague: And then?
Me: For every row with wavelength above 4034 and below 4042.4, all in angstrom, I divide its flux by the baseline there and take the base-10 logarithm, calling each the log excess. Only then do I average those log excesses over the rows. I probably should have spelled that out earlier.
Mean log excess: 0.022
